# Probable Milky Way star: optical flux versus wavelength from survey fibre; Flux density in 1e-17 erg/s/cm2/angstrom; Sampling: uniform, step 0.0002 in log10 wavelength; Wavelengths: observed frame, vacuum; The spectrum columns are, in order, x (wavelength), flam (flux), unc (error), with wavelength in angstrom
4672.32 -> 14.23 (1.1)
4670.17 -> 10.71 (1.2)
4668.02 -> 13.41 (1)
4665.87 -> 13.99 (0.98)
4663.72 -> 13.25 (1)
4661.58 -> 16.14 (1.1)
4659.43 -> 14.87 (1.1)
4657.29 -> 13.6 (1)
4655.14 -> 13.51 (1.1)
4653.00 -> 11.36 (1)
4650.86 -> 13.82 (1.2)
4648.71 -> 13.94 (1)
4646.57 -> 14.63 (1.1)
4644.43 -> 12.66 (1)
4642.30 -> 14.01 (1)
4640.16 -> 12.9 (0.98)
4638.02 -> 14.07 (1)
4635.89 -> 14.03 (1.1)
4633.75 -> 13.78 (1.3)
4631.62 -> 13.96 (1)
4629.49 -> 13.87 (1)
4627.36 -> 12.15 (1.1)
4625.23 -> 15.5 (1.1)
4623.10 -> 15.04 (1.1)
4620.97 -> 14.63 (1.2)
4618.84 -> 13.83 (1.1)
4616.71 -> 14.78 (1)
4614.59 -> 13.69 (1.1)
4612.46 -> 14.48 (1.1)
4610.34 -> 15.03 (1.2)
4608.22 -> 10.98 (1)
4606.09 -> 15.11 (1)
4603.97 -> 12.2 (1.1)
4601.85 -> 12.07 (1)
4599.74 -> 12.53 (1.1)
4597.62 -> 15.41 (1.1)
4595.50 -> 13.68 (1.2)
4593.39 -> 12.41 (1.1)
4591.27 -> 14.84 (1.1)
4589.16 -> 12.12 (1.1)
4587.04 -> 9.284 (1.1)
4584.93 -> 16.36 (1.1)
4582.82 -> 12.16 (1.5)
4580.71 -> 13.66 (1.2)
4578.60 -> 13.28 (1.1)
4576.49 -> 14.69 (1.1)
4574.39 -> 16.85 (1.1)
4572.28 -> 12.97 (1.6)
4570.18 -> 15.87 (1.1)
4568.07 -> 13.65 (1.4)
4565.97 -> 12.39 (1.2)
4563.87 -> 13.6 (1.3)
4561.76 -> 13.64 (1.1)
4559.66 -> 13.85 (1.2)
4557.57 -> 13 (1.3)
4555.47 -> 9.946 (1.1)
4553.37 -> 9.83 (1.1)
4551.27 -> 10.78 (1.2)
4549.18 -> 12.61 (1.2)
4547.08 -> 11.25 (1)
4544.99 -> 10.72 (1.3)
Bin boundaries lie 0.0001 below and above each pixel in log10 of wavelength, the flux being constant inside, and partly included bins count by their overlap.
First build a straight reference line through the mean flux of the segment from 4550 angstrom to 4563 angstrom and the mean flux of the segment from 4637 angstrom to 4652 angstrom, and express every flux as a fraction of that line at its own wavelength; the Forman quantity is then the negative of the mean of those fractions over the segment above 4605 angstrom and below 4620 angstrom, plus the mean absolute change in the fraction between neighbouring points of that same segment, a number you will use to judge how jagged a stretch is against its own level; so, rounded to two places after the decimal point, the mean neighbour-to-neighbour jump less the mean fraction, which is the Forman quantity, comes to -0.92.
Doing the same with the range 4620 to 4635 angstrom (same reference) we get -0.98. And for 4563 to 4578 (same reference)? -0.99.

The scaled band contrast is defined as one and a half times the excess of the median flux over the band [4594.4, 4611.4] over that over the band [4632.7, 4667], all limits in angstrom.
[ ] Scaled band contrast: -1.2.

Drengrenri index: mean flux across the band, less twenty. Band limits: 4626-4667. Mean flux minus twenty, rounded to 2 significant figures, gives -6.3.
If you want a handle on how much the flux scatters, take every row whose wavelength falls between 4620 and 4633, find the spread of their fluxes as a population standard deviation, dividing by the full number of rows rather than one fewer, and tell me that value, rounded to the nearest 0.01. 1.08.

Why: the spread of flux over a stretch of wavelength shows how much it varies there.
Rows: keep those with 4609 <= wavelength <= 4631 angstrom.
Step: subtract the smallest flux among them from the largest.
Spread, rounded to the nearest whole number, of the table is 3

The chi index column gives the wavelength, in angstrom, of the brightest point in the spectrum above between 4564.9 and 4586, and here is 4574.39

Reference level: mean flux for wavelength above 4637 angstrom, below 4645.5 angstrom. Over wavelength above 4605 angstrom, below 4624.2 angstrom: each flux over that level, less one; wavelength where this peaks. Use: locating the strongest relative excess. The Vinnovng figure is 4606.09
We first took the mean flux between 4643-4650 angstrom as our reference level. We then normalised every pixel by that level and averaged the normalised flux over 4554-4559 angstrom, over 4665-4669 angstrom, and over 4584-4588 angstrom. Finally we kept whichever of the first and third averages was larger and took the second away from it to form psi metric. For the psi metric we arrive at -0.06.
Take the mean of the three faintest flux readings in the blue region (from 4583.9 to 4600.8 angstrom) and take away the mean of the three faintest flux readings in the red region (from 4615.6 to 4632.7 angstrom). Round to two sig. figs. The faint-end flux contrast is -2.0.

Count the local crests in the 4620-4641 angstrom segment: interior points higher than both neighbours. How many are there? 3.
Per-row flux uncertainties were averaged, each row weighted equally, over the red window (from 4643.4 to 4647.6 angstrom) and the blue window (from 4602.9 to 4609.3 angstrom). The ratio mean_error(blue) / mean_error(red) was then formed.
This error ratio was 0.984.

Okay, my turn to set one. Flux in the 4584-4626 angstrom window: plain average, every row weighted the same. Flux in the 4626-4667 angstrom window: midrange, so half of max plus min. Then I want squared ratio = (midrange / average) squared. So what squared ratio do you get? 1.01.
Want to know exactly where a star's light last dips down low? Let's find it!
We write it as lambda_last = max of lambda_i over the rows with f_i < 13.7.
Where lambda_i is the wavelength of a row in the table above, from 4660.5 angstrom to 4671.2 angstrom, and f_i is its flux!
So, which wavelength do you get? 4670.17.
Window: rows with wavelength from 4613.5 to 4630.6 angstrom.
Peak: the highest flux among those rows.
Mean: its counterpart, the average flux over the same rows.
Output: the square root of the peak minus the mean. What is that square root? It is 1.1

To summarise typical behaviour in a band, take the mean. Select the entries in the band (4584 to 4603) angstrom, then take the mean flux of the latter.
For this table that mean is 13.2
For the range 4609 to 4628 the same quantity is 14.3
